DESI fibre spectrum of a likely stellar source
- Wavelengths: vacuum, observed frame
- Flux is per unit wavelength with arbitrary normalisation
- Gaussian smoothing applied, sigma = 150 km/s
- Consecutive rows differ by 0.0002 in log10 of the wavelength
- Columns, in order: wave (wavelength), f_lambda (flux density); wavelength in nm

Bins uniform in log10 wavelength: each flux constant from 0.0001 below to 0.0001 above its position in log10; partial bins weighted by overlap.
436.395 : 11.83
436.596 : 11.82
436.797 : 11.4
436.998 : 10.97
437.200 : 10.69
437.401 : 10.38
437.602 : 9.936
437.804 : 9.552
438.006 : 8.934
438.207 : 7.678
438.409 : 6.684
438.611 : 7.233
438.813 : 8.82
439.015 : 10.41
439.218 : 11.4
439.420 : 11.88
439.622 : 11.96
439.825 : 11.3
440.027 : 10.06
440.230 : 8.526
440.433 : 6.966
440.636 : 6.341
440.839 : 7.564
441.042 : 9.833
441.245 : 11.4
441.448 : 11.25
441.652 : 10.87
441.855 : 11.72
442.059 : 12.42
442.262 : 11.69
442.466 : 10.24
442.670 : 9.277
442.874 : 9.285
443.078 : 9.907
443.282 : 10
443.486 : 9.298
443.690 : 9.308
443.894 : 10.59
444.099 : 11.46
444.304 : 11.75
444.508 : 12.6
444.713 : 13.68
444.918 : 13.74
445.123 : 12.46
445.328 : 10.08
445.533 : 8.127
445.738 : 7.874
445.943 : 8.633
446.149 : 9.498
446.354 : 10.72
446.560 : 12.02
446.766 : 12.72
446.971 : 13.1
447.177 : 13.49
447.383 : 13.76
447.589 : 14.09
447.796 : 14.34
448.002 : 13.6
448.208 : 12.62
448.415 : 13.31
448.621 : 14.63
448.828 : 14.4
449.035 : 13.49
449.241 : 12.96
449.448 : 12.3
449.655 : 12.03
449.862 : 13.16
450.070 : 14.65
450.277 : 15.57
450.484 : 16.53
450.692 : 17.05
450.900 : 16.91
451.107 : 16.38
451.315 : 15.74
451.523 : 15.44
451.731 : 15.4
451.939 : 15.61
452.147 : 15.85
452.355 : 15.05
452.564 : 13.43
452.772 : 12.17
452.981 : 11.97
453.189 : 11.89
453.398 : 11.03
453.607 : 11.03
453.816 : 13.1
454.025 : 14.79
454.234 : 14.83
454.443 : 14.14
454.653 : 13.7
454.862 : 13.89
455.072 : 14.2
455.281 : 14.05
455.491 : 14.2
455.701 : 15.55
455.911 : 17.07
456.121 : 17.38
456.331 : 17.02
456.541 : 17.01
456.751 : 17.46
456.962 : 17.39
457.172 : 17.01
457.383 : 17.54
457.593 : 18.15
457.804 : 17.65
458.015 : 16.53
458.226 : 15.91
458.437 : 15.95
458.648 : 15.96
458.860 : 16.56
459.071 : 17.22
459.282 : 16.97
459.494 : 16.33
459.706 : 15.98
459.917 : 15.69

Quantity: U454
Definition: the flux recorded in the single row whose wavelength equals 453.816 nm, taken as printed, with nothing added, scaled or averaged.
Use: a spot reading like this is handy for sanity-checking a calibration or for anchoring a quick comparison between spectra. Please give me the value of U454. 13.1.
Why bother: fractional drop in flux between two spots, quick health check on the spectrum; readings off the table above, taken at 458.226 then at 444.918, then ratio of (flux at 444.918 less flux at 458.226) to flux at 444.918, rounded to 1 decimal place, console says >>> -0.2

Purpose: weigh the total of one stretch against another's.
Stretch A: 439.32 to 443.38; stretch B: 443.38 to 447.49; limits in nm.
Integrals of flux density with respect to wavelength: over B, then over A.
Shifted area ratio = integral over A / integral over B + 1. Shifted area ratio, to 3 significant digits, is 1.89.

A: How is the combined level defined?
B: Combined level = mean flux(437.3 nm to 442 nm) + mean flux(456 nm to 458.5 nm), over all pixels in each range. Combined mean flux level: 26.7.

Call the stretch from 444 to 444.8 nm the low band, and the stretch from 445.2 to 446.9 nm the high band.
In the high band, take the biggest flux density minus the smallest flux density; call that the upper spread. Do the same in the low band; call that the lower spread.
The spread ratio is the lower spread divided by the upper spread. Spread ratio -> 0.5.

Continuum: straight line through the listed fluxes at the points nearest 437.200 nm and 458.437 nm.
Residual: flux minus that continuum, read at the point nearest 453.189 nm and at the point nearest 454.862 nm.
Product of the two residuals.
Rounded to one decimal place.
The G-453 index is 3.2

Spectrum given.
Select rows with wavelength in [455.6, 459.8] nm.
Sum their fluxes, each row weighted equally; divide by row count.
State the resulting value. 17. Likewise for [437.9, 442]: 10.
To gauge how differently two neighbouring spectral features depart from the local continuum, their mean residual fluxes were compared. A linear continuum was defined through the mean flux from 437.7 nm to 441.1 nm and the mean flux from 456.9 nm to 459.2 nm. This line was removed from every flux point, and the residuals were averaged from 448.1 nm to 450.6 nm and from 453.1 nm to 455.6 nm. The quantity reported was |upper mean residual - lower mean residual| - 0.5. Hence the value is 2.0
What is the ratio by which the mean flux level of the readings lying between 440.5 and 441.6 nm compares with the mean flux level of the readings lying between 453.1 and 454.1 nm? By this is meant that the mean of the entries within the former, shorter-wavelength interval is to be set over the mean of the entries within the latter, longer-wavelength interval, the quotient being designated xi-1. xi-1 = 0.75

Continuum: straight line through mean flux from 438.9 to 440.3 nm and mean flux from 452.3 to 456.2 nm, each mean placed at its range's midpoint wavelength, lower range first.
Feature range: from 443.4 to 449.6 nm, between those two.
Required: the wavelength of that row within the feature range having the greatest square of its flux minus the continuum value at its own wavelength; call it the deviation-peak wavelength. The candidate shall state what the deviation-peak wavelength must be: 445.738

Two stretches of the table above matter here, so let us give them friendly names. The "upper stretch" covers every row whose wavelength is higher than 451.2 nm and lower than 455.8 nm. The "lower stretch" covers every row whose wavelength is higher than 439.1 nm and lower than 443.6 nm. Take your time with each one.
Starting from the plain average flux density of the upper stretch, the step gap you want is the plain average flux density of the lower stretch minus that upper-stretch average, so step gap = -3.8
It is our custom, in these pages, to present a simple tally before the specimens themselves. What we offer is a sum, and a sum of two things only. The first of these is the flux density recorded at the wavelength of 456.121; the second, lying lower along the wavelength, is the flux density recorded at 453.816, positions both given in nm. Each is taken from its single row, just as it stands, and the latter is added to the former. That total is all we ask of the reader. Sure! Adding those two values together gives 30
